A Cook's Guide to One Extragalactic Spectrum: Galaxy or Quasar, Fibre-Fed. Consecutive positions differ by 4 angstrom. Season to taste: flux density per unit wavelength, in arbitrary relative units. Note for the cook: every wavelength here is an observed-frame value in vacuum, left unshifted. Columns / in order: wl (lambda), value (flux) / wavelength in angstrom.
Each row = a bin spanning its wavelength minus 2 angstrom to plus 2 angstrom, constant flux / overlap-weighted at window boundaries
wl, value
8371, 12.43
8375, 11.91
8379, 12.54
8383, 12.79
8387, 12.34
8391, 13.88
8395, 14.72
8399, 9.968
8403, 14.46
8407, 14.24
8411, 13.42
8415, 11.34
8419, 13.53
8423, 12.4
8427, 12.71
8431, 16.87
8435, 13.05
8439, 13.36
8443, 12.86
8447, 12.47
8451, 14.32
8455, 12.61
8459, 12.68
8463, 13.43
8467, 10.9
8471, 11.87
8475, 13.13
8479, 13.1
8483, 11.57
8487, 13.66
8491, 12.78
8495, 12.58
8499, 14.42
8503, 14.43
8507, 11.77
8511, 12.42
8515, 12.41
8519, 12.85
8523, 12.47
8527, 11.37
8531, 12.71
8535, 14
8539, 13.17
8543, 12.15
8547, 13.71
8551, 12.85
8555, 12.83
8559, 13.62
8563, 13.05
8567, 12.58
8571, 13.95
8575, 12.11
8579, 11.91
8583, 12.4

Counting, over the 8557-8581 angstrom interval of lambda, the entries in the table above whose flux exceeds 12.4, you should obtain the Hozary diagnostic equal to 4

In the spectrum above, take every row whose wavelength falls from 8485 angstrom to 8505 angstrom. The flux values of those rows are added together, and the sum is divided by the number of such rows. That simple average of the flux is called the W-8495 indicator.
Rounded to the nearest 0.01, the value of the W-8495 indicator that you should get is 13.57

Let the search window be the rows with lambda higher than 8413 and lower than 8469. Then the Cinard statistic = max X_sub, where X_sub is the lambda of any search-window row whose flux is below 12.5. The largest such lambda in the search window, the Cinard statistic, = 8467 angstrom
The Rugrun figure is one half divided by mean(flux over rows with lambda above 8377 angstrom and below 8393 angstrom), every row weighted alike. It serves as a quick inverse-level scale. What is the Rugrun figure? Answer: 0.0388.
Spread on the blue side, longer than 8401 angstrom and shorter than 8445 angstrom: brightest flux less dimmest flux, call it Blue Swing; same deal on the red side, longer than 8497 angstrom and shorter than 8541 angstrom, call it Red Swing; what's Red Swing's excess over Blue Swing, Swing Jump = -2.5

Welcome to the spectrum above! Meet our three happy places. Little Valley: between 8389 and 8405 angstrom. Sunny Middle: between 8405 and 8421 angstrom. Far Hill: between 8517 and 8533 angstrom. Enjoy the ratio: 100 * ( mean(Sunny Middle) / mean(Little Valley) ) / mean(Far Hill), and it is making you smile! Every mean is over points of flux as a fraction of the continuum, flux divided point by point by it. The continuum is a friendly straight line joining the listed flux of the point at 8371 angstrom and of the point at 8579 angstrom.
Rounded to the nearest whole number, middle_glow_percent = 97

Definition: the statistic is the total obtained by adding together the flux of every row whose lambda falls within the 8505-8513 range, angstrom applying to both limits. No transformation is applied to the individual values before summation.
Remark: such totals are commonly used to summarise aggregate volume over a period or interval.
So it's 24.2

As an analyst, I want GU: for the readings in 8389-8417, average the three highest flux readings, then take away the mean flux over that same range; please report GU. 1.3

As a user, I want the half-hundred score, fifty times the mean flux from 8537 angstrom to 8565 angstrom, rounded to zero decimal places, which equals 653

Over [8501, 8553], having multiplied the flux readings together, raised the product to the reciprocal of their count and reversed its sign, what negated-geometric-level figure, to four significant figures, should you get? -12.77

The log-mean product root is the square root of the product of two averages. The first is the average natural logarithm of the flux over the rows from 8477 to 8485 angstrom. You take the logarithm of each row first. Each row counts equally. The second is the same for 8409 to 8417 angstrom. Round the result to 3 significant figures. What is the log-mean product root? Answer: 2.51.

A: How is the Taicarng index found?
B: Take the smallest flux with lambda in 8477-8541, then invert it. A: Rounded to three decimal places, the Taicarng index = 0.088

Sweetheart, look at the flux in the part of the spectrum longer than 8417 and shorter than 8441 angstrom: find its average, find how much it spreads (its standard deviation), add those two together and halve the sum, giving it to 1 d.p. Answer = 7.6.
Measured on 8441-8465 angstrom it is 6.9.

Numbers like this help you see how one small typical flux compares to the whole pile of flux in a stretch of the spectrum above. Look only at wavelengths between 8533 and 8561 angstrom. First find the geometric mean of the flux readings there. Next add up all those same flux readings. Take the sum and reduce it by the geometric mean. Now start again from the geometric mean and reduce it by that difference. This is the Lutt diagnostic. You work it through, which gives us -66.0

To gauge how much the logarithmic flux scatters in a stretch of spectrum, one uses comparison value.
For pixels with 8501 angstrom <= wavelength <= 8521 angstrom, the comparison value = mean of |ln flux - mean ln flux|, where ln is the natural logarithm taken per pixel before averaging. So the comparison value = 0.053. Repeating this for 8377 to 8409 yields 0.095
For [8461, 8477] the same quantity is 0.077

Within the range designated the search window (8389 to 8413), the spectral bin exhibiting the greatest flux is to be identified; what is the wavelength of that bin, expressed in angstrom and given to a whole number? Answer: 8395 angstrom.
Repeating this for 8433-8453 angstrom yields 8451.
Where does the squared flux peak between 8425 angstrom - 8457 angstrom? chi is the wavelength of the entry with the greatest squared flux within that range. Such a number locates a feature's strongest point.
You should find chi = 8431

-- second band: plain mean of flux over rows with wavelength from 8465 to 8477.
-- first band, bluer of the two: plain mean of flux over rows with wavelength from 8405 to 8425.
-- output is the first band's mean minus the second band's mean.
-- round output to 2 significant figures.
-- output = 1.0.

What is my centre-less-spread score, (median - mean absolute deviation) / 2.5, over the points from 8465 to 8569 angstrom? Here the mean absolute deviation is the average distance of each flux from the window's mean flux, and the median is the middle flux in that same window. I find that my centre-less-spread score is 4.86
